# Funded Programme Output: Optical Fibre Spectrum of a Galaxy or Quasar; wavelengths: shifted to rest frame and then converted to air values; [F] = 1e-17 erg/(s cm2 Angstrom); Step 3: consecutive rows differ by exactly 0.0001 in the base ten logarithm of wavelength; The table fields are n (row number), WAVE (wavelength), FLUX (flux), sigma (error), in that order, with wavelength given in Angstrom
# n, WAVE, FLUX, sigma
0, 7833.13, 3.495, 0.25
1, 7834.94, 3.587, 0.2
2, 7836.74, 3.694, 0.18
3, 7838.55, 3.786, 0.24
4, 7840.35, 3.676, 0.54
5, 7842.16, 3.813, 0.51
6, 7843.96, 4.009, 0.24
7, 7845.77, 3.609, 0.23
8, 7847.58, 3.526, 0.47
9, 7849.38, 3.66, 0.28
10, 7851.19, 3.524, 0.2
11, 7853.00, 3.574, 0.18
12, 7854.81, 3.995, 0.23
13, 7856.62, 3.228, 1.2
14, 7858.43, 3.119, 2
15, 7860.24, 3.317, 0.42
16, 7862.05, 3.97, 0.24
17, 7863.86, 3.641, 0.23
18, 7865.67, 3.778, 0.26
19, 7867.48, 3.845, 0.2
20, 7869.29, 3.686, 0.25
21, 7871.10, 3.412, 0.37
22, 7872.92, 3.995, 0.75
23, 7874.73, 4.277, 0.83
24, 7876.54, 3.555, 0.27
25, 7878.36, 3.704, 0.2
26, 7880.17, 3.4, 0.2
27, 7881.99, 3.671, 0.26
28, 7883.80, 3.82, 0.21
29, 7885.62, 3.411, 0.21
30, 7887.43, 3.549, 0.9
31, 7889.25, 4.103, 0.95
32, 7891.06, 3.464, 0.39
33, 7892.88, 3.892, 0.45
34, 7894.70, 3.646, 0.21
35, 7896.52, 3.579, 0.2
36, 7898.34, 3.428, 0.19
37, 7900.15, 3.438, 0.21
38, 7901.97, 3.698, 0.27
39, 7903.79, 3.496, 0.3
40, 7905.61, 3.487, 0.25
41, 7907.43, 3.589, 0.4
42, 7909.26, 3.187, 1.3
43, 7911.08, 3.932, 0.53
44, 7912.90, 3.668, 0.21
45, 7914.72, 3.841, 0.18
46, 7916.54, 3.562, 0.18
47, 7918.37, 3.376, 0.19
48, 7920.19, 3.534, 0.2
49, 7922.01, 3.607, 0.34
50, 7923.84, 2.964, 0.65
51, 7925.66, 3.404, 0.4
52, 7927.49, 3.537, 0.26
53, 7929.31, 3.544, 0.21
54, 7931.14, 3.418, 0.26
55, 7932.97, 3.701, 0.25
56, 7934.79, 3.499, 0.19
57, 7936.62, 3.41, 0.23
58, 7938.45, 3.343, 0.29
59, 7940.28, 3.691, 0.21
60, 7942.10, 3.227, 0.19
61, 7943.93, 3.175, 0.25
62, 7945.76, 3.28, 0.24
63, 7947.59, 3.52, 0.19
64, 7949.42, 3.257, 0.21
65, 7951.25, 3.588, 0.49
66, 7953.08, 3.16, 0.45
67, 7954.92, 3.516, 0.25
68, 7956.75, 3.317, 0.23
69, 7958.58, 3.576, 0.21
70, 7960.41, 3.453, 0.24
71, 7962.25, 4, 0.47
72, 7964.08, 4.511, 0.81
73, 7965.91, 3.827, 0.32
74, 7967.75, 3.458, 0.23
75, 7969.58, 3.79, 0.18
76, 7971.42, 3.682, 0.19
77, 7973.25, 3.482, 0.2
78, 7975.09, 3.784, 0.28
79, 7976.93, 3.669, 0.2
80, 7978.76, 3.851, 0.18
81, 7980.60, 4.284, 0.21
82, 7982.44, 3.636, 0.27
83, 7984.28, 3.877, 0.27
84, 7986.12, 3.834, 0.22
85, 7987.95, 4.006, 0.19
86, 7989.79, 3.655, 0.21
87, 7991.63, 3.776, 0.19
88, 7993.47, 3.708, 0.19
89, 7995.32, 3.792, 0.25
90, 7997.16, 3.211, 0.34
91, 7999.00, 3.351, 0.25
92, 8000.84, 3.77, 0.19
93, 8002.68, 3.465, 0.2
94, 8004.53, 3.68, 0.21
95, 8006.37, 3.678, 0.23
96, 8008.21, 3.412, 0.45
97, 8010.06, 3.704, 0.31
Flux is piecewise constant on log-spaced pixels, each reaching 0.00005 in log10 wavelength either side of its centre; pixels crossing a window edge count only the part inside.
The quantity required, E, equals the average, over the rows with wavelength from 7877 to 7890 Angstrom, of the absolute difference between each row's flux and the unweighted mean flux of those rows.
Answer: 0.18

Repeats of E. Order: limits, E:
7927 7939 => 0.09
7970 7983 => 0.17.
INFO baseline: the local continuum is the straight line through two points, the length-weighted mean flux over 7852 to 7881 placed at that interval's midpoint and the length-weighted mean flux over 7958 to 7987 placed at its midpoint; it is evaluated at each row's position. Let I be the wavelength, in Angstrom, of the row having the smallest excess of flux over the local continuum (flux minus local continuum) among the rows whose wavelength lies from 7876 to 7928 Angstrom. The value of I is 7923.84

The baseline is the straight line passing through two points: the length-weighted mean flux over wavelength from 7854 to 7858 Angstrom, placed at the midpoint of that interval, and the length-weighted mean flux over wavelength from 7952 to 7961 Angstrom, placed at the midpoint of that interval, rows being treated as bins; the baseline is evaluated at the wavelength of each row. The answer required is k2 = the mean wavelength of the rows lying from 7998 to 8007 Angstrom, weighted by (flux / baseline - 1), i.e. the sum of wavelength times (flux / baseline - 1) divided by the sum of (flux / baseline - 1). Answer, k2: 8003.6 Angstrom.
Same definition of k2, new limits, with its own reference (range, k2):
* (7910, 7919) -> 7912.7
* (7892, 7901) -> 7892.9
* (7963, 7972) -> 7966.4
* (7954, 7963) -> 7961.0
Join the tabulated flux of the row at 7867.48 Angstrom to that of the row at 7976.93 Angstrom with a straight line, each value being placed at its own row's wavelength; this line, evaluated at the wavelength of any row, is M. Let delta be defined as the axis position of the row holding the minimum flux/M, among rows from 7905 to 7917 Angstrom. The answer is 7909.26 Angstrom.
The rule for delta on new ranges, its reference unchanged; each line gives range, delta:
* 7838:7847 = 7845.77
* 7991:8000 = 7997.16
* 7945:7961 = 7953.08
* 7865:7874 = 7871.10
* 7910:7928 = 7923.84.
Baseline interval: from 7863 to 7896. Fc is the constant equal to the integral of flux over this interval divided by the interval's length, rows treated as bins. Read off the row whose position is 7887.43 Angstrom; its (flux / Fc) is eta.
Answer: 0.96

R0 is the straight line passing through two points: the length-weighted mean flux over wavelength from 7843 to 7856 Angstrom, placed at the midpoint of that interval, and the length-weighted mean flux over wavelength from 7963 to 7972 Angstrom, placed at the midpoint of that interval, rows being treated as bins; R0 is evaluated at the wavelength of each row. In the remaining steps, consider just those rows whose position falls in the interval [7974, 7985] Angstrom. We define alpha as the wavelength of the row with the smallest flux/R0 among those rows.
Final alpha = 7982.44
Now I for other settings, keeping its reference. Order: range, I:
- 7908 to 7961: 7923.84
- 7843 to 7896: 7858.43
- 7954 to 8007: 7997.16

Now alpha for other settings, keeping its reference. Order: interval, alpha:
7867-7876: 7871.10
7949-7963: 7953.08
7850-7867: 7858.43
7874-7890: 7880.17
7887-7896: 7891.06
